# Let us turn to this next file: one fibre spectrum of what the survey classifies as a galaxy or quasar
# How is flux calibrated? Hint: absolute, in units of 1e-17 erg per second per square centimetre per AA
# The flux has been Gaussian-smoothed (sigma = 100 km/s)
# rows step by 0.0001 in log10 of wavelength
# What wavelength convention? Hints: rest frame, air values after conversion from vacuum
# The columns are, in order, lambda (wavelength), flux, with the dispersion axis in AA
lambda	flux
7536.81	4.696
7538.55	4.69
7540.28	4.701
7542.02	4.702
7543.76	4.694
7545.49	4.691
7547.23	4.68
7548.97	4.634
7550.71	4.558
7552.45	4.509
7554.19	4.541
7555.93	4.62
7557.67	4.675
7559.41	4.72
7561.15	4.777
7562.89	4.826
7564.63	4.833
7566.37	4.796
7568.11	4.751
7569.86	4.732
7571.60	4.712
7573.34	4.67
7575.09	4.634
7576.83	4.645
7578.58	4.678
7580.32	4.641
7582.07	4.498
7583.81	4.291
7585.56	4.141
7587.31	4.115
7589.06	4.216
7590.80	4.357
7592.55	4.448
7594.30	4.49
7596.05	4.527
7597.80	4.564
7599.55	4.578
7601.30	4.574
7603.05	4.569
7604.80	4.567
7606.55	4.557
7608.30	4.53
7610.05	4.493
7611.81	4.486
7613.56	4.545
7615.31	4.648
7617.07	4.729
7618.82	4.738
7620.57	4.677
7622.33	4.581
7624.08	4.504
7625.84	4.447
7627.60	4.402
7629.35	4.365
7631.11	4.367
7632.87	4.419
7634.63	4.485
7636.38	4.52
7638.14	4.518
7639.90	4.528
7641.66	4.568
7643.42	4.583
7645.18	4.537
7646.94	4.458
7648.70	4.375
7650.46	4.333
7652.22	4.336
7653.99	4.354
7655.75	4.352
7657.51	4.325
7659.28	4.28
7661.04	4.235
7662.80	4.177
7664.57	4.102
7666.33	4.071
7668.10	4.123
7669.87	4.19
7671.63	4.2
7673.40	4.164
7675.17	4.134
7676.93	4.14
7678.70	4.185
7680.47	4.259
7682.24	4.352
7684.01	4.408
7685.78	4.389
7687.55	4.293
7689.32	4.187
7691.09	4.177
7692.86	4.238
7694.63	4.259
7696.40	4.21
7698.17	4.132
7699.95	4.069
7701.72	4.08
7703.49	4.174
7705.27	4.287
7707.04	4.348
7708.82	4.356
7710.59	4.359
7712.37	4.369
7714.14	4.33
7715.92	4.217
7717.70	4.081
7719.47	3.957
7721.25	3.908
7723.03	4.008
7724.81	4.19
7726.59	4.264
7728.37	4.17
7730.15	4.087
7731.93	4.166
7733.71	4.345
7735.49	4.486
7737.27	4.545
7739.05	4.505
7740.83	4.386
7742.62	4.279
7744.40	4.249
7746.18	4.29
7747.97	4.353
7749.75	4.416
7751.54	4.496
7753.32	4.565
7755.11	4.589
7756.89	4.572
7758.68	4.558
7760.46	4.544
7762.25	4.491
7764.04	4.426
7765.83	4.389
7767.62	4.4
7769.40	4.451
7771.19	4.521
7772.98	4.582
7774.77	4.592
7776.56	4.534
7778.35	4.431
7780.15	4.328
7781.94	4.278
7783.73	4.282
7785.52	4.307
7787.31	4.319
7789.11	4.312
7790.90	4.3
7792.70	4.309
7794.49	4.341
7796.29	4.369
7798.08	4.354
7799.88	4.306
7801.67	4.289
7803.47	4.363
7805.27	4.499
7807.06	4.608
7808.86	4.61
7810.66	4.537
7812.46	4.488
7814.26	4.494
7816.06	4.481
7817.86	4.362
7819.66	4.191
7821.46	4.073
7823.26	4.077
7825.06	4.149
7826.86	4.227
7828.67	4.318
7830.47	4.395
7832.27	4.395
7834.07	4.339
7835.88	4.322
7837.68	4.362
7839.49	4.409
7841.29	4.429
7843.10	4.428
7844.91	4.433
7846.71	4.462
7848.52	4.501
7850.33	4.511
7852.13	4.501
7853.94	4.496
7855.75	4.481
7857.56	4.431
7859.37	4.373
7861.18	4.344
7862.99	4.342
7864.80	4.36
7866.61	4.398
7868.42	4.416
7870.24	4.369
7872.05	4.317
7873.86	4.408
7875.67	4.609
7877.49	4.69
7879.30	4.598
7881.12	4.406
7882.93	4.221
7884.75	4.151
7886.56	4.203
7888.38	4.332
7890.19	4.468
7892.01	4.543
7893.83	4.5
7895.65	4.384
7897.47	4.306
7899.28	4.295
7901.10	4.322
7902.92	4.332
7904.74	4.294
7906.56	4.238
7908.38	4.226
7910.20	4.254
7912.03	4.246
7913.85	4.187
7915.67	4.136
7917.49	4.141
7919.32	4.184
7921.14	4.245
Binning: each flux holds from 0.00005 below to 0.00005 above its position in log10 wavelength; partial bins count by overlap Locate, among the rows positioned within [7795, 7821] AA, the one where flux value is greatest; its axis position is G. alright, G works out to 7808.86 AA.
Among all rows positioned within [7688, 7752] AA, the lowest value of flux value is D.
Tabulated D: 3.908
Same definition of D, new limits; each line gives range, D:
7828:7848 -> 4.318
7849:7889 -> 4.151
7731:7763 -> 4.166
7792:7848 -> 4.073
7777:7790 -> 4.278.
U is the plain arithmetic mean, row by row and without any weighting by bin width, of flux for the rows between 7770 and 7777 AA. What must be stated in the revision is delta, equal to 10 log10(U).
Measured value 6.59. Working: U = 4.56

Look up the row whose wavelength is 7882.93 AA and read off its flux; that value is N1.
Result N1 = 4.221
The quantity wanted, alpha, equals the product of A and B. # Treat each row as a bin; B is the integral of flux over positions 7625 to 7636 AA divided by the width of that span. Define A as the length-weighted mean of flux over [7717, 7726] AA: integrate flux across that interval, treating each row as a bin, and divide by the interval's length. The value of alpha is 17.8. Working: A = 4.04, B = 4.42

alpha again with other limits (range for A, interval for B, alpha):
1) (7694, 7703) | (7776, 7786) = 18.1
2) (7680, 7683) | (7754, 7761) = 19.7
